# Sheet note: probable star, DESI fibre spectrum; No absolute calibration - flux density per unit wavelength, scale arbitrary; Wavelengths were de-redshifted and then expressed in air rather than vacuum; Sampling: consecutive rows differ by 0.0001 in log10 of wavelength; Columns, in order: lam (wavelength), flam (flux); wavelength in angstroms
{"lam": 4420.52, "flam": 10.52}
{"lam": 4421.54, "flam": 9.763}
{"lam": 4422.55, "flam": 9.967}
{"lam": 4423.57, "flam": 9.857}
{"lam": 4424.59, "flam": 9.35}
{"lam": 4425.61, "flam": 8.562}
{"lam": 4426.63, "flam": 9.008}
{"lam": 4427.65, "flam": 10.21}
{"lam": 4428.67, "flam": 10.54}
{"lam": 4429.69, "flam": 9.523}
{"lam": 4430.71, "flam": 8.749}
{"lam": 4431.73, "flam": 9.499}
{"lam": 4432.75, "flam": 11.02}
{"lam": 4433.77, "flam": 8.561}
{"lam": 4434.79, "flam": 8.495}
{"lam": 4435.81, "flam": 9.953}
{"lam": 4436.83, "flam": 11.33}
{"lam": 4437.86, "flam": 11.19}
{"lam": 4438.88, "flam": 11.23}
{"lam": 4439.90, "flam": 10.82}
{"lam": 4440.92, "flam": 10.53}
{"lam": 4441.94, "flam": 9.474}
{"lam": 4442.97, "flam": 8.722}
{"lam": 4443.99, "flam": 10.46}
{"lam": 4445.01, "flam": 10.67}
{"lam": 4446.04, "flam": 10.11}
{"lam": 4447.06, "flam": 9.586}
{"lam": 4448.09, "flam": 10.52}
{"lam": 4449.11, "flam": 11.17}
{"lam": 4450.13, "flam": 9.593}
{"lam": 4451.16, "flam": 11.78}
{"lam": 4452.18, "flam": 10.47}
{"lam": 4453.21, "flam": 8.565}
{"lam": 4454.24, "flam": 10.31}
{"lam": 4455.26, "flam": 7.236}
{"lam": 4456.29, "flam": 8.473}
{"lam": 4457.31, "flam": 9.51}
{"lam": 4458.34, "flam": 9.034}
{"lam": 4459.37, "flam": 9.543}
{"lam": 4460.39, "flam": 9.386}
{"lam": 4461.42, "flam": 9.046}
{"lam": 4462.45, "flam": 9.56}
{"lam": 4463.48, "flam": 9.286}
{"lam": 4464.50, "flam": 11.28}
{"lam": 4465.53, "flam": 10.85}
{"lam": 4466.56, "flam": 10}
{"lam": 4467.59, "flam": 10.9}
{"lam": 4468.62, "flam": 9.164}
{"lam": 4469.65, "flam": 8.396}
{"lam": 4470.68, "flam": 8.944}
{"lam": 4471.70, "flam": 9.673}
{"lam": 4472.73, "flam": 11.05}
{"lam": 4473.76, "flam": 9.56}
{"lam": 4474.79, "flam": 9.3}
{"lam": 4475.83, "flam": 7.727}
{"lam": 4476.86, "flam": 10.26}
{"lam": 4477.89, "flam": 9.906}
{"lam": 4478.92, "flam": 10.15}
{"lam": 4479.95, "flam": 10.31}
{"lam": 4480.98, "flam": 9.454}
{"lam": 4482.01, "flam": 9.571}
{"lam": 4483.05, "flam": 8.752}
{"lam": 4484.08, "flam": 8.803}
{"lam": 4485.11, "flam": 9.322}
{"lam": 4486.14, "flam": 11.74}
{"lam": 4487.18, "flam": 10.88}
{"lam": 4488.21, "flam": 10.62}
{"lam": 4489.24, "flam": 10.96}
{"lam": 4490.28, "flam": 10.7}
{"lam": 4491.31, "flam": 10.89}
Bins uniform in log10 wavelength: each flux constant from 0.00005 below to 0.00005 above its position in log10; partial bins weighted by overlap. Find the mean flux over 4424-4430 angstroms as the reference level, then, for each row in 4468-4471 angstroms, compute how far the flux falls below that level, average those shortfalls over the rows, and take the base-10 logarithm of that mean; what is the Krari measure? -0.2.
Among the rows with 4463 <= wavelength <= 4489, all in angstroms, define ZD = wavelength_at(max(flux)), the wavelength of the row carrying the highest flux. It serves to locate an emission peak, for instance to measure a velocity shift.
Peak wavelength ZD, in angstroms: 4486.14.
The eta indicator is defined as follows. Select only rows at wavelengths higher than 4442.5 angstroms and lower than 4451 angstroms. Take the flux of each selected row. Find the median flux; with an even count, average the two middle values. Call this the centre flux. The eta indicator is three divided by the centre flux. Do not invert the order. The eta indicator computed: 0.292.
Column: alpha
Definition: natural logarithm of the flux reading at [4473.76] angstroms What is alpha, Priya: 2.26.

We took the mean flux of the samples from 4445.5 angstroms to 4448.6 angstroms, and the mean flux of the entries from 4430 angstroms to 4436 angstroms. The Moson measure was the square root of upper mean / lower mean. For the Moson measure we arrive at 1.04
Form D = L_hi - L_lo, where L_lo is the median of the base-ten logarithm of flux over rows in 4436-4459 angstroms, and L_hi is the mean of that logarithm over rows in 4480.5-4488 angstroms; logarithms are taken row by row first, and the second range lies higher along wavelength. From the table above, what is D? -0.03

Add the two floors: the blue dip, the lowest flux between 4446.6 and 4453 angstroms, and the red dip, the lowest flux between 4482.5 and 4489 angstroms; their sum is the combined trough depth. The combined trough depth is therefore 18.3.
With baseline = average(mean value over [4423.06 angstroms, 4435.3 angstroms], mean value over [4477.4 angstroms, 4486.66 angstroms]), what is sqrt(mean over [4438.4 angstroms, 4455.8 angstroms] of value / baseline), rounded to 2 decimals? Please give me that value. 1.02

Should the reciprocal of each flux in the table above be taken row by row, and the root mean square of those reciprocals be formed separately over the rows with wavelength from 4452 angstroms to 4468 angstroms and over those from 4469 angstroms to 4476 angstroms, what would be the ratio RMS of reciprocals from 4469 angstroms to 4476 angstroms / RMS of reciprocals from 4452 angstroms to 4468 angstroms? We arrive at 1.04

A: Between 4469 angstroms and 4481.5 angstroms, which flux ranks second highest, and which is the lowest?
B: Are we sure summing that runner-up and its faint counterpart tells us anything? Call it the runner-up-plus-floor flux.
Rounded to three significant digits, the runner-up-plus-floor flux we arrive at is 18.0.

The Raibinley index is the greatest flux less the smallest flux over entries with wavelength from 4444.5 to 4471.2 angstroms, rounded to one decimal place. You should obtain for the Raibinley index 4.5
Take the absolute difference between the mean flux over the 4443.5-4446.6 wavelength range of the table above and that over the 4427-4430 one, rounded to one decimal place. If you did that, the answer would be 0.3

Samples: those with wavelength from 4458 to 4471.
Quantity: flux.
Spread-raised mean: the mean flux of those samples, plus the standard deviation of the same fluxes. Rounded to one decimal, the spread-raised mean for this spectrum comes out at 10.5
